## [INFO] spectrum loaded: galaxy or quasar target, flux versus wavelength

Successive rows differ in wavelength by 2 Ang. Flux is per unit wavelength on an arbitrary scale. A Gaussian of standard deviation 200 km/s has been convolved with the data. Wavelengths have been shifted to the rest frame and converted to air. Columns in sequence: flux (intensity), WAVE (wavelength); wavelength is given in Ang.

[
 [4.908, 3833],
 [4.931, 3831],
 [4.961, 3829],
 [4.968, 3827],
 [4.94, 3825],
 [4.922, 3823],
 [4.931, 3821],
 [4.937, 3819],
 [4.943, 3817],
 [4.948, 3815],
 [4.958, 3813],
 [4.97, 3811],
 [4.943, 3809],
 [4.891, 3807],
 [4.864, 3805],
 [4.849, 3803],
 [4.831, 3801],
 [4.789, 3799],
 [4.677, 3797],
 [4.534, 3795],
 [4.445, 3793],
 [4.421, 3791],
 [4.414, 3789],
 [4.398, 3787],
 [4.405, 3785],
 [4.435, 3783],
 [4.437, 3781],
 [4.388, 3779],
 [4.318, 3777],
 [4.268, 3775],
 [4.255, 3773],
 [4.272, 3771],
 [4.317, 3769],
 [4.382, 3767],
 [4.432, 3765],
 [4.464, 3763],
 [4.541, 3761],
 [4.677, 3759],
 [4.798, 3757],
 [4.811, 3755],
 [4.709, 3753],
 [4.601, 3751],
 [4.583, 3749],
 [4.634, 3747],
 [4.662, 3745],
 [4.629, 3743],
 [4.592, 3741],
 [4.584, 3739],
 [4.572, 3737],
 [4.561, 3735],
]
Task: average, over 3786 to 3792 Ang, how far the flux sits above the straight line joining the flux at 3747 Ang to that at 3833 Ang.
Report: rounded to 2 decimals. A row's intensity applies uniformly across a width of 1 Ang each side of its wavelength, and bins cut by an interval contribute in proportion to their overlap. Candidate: -0.36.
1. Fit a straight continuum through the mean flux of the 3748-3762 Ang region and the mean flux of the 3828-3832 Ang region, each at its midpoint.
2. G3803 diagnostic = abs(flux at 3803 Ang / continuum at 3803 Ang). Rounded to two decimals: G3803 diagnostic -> 1.00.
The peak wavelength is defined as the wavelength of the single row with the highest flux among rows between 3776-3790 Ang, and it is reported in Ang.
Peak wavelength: 3781 Ang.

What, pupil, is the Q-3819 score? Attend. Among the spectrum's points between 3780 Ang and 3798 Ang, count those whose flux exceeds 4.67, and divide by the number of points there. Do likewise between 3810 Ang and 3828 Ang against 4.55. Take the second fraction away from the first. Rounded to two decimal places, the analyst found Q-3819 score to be -0.89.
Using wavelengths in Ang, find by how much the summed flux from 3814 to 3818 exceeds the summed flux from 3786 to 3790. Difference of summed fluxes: 1.1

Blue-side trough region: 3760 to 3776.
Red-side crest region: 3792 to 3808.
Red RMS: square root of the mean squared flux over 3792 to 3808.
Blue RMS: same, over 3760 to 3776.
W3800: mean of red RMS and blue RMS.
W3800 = 4.55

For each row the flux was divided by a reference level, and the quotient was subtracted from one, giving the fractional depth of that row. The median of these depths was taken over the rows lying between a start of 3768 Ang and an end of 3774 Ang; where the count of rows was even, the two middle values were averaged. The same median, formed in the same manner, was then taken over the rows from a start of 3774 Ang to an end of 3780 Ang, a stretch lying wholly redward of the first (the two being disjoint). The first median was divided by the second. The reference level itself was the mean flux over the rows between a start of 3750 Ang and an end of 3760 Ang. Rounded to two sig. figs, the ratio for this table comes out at 1.1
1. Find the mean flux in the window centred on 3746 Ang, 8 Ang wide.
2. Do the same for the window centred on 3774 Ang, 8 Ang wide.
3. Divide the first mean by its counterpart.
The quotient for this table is 1.08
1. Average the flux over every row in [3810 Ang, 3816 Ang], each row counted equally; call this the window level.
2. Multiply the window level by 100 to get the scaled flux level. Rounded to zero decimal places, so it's 496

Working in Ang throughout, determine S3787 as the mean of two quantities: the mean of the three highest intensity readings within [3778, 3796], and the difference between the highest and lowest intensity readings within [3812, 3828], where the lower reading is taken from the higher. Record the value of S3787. 2.26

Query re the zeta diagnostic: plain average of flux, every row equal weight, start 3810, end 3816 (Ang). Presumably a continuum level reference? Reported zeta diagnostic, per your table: 4.96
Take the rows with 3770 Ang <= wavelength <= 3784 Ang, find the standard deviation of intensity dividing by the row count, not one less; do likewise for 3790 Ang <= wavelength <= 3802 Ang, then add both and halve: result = 0.12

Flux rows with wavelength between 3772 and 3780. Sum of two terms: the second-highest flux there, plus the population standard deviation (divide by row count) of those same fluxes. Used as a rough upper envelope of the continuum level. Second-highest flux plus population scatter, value 4.37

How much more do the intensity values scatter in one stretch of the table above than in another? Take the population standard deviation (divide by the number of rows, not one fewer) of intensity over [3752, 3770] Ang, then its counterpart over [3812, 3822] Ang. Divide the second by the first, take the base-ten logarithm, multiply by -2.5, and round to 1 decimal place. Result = 3.2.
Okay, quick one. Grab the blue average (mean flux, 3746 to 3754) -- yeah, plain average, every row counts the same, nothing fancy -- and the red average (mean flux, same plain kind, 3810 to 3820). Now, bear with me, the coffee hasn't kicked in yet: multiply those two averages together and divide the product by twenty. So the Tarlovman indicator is 1.15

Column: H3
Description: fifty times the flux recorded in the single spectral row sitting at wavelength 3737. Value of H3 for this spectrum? 229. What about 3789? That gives 221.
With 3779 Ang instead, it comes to 219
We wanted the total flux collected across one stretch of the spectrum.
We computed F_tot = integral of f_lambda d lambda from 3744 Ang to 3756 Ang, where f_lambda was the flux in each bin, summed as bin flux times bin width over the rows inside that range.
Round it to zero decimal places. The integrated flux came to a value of 56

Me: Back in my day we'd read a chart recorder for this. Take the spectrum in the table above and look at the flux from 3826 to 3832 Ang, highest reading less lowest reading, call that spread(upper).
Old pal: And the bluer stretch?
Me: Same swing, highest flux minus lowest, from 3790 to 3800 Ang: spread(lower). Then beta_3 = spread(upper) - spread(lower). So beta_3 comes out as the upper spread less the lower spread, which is -0.33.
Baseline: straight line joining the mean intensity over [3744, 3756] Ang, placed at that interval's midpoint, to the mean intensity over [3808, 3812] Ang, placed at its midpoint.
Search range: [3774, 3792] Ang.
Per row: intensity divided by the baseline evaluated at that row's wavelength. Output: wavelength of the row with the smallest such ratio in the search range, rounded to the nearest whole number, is 3775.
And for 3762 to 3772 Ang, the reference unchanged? 3771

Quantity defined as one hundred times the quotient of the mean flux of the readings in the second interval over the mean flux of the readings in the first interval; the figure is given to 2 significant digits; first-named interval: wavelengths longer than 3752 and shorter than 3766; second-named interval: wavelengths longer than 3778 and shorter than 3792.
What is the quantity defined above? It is 95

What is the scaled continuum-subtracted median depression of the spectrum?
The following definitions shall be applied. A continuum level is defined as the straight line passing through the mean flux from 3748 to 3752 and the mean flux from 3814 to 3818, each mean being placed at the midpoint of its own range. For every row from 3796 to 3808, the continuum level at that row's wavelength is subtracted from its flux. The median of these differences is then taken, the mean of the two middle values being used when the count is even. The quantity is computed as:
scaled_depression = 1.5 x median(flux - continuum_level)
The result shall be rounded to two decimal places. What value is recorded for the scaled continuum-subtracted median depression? -0.05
